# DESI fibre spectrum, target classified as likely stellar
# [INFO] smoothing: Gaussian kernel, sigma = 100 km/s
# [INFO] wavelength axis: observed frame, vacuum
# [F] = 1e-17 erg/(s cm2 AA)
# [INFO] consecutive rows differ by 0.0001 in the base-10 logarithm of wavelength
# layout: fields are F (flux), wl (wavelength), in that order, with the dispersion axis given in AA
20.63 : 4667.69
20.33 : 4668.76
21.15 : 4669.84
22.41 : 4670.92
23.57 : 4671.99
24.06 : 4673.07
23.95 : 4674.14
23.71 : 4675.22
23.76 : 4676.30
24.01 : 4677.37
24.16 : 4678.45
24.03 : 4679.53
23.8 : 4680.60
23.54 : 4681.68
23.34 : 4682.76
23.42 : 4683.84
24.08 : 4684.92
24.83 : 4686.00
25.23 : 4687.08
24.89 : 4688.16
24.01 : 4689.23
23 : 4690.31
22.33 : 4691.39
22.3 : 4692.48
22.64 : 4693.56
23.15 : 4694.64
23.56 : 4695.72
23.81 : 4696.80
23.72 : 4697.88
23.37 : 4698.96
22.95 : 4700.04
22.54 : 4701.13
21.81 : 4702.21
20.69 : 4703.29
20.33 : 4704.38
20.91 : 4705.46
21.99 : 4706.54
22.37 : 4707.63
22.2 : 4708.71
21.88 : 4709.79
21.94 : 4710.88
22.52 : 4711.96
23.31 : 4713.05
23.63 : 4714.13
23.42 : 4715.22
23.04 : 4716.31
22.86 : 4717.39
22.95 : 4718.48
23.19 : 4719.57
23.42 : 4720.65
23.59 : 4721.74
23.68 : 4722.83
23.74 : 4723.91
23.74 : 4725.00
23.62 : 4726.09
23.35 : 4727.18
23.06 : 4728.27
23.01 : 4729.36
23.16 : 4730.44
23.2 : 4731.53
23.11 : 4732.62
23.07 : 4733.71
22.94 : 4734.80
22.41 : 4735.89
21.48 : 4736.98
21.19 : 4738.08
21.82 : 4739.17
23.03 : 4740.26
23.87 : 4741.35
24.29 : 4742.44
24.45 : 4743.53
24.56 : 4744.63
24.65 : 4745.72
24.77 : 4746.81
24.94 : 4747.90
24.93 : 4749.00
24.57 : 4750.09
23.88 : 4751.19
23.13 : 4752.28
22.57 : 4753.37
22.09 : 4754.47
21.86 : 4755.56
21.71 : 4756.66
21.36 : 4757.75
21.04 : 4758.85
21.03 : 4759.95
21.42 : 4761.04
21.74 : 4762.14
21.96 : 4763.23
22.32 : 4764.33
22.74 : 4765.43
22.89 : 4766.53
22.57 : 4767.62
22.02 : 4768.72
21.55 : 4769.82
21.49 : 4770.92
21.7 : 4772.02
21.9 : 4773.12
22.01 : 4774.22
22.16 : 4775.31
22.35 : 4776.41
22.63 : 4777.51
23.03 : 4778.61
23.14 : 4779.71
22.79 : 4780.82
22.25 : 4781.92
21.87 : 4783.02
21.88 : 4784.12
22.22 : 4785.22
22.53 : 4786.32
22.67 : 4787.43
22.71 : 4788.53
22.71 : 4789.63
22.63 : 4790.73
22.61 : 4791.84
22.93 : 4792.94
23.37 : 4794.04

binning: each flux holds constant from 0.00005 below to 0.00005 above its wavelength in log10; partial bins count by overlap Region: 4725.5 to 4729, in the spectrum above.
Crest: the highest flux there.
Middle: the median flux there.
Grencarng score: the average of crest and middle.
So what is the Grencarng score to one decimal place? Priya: 23.5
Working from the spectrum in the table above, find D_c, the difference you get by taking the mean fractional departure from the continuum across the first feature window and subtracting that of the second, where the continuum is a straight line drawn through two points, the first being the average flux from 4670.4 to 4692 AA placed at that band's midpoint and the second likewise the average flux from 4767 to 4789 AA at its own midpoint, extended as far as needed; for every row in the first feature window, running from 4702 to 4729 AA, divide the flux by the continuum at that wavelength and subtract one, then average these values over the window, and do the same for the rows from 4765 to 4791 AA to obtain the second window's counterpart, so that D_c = -0.03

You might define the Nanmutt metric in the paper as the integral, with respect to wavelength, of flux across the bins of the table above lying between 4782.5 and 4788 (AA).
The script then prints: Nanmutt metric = 122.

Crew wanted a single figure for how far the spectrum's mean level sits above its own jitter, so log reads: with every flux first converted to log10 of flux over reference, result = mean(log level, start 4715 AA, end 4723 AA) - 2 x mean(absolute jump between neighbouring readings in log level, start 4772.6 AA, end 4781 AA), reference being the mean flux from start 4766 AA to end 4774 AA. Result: 0.015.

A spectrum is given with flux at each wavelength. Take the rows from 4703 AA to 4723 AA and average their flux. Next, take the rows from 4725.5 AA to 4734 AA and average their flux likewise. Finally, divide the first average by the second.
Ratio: 0.97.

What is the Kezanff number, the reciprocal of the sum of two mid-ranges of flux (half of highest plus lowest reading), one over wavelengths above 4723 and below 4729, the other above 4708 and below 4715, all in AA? 0.0217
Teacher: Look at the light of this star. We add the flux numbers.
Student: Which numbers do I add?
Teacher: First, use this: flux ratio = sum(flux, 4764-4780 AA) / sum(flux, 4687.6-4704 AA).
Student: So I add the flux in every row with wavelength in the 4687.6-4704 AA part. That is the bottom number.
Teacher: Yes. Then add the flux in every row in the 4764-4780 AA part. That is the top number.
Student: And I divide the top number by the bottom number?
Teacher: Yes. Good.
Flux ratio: 0.97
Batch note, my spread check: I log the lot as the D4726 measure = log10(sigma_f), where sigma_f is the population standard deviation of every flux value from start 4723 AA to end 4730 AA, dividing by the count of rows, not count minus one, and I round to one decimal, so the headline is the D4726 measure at -0.5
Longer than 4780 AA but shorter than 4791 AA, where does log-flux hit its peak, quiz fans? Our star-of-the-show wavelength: 4780.82 AA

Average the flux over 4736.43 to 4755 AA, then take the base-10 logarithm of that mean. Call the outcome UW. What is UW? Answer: 1.37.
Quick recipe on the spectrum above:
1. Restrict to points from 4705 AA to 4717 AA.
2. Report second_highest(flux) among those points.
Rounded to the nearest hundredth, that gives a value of 23.42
